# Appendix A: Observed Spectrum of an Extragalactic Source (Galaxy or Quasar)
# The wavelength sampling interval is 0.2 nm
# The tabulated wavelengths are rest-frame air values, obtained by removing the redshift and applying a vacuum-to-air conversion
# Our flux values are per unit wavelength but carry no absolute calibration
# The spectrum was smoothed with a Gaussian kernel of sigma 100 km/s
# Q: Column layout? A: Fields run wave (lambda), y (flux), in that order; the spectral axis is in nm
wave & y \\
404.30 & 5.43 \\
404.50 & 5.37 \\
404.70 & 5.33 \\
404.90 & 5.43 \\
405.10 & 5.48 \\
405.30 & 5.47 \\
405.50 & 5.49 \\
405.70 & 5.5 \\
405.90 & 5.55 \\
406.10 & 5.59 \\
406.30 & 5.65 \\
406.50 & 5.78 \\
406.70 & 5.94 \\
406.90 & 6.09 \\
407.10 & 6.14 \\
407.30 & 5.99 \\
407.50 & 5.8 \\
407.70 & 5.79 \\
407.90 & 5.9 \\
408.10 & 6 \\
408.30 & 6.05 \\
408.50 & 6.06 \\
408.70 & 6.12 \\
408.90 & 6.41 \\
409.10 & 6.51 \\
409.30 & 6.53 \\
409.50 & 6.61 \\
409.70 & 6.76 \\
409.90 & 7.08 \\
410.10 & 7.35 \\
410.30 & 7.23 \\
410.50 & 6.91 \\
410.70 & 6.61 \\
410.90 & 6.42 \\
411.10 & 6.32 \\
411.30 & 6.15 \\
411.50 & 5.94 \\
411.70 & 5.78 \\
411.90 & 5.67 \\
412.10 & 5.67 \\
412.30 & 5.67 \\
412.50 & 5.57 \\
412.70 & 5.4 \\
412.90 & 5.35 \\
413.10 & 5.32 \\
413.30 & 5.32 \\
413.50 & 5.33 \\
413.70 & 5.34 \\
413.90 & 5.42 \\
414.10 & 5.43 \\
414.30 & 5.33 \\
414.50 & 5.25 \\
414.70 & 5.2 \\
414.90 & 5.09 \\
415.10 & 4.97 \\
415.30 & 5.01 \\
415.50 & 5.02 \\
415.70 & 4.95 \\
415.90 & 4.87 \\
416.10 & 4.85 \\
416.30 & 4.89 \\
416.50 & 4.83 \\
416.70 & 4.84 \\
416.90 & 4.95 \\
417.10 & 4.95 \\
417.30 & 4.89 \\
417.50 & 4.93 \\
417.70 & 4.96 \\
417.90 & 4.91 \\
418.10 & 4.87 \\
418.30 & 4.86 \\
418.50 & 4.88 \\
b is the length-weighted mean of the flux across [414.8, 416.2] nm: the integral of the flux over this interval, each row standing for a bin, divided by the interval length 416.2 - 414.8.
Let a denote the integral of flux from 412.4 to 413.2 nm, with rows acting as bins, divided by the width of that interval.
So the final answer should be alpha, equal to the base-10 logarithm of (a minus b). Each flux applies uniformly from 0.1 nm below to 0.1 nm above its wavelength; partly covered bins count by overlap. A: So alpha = -0.4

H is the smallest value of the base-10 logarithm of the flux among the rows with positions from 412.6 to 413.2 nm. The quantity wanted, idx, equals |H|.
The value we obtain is 0.726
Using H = 0.726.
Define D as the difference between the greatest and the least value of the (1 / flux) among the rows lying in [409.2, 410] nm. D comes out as 0.012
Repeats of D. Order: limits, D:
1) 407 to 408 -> 0.010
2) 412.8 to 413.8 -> 0.001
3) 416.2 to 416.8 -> 0.003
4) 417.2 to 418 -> 0.003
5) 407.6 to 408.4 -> 0.007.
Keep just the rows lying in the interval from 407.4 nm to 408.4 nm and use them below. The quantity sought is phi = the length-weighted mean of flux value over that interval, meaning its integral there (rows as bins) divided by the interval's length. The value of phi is 5.9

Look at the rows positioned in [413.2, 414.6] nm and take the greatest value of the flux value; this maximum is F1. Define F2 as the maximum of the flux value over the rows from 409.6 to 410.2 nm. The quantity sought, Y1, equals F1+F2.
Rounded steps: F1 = 5.43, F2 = 7.35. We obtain 12.8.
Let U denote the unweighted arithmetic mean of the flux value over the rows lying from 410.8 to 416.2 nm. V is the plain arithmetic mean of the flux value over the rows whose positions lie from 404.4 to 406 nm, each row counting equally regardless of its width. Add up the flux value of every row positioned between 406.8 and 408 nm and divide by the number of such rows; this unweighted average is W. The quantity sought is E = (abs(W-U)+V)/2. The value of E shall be 2.99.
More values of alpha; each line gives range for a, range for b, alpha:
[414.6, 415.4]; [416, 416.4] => -0.7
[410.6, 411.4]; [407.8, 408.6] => -0.4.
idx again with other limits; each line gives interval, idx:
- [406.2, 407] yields 0.752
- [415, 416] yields 0.688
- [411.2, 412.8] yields 0.732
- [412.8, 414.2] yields 0.726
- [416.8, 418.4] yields 0.687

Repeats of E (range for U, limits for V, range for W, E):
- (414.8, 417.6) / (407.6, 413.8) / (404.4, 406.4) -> 3.33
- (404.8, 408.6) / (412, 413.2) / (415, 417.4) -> 3.18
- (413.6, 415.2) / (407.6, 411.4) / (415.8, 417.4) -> 3.42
